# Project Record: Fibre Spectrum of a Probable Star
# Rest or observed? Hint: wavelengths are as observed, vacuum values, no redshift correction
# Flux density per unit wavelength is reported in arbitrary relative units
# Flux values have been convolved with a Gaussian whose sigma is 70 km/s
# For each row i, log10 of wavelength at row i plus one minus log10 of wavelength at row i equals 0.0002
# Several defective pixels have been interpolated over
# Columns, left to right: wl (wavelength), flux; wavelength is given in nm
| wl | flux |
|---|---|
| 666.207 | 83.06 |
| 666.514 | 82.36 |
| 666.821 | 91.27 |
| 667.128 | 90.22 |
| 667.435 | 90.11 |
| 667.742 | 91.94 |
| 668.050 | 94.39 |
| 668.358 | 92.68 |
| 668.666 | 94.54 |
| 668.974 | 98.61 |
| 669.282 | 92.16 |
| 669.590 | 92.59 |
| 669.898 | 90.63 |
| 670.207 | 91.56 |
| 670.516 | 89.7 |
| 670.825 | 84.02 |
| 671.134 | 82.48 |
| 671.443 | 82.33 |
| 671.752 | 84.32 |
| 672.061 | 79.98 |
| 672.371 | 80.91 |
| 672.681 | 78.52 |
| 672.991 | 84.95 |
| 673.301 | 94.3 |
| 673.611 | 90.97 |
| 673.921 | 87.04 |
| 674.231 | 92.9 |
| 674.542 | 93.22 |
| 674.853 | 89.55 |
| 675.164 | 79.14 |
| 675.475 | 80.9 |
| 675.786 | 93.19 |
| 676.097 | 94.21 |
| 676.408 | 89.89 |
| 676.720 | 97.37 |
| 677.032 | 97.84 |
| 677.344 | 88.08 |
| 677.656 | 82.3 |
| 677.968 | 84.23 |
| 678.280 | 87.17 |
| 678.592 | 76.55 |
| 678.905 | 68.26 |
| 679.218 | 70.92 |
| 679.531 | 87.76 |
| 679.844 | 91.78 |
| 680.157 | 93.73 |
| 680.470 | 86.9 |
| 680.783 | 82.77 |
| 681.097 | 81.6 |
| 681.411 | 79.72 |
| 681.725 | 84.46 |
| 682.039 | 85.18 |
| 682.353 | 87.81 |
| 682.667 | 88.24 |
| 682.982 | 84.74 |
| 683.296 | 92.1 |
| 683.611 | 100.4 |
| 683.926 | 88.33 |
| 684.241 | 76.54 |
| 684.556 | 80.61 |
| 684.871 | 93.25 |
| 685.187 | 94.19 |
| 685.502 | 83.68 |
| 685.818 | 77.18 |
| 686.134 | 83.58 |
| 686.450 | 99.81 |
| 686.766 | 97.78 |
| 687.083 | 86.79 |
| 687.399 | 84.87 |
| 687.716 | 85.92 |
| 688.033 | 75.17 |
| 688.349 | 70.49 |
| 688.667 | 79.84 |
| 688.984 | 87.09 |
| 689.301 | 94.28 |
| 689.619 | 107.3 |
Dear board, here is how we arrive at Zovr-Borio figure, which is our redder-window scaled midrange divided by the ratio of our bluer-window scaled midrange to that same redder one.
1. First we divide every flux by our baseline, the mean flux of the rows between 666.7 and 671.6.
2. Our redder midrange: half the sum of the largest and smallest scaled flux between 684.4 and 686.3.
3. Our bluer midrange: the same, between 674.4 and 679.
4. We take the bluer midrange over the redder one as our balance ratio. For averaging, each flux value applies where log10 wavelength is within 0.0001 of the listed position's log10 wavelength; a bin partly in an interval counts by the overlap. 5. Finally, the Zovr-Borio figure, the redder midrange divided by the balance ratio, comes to 0.98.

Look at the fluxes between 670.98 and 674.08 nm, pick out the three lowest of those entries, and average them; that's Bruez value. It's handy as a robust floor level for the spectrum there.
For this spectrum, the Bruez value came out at 79.8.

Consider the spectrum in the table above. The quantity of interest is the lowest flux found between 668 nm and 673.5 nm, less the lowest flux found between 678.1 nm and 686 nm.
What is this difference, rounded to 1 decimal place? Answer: 10.3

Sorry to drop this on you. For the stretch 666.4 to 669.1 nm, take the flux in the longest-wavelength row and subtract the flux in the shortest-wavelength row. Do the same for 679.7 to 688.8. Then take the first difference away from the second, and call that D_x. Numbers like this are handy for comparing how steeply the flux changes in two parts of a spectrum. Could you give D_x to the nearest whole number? -28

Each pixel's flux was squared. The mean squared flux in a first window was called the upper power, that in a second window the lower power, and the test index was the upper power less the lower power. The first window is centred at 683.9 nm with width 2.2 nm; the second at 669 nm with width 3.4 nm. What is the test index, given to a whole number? -786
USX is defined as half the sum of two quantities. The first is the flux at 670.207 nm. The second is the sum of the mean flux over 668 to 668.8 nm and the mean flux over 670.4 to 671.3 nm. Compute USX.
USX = 135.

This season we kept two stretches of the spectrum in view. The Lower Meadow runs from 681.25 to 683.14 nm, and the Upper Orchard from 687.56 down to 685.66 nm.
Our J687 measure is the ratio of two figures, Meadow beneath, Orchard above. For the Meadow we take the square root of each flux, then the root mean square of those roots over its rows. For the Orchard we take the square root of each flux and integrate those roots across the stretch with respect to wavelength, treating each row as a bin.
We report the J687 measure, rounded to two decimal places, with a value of 1.93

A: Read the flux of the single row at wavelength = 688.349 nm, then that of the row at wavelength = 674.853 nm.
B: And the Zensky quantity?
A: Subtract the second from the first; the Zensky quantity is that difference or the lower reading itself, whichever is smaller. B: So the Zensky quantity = -19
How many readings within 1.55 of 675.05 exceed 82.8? 8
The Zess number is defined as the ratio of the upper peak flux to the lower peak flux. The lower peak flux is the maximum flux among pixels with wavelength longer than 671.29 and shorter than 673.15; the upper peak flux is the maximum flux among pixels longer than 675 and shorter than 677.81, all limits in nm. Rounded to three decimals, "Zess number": 1.152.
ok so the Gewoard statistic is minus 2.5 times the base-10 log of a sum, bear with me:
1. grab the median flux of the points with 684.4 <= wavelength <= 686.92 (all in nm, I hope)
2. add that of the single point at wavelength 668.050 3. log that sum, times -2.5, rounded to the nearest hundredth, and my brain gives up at -5.66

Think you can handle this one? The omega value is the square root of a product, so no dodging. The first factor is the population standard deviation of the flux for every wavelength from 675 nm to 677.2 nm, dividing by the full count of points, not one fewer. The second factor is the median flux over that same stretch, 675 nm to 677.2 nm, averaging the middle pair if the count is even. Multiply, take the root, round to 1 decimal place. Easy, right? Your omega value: 25.6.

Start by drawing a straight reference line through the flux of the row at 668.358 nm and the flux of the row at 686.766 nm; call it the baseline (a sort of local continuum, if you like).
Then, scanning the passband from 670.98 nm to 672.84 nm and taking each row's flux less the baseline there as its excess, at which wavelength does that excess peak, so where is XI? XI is 671.752 nm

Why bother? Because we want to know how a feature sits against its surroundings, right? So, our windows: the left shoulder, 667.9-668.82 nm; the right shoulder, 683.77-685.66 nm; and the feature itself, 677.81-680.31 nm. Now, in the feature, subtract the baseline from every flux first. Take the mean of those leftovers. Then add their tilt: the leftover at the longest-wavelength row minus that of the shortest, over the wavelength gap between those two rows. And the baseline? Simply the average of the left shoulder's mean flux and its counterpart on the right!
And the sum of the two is -3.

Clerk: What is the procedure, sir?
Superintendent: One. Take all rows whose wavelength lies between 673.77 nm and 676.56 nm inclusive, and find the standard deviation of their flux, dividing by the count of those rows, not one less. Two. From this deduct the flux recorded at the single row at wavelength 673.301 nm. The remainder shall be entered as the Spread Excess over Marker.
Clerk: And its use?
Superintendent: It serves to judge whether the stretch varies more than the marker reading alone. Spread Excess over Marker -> -89.1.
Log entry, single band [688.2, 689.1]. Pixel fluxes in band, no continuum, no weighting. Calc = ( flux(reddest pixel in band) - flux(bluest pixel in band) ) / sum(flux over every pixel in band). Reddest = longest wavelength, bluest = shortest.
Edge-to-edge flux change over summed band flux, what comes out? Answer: 0.070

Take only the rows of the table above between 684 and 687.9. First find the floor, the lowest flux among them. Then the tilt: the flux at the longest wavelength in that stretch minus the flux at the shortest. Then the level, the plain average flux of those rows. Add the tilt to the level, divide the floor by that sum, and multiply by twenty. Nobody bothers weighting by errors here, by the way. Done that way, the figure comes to 15.9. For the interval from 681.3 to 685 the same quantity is 15.3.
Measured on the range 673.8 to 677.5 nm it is 17.3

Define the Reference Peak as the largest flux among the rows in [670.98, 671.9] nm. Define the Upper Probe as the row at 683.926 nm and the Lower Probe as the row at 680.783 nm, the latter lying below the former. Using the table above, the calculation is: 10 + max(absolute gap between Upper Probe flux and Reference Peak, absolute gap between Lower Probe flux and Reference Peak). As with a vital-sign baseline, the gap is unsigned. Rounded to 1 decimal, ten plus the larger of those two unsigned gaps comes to 14.0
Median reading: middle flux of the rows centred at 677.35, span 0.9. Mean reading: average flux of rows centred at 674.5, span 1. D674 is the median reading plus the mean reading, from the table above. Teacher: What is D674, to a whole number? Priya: 180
